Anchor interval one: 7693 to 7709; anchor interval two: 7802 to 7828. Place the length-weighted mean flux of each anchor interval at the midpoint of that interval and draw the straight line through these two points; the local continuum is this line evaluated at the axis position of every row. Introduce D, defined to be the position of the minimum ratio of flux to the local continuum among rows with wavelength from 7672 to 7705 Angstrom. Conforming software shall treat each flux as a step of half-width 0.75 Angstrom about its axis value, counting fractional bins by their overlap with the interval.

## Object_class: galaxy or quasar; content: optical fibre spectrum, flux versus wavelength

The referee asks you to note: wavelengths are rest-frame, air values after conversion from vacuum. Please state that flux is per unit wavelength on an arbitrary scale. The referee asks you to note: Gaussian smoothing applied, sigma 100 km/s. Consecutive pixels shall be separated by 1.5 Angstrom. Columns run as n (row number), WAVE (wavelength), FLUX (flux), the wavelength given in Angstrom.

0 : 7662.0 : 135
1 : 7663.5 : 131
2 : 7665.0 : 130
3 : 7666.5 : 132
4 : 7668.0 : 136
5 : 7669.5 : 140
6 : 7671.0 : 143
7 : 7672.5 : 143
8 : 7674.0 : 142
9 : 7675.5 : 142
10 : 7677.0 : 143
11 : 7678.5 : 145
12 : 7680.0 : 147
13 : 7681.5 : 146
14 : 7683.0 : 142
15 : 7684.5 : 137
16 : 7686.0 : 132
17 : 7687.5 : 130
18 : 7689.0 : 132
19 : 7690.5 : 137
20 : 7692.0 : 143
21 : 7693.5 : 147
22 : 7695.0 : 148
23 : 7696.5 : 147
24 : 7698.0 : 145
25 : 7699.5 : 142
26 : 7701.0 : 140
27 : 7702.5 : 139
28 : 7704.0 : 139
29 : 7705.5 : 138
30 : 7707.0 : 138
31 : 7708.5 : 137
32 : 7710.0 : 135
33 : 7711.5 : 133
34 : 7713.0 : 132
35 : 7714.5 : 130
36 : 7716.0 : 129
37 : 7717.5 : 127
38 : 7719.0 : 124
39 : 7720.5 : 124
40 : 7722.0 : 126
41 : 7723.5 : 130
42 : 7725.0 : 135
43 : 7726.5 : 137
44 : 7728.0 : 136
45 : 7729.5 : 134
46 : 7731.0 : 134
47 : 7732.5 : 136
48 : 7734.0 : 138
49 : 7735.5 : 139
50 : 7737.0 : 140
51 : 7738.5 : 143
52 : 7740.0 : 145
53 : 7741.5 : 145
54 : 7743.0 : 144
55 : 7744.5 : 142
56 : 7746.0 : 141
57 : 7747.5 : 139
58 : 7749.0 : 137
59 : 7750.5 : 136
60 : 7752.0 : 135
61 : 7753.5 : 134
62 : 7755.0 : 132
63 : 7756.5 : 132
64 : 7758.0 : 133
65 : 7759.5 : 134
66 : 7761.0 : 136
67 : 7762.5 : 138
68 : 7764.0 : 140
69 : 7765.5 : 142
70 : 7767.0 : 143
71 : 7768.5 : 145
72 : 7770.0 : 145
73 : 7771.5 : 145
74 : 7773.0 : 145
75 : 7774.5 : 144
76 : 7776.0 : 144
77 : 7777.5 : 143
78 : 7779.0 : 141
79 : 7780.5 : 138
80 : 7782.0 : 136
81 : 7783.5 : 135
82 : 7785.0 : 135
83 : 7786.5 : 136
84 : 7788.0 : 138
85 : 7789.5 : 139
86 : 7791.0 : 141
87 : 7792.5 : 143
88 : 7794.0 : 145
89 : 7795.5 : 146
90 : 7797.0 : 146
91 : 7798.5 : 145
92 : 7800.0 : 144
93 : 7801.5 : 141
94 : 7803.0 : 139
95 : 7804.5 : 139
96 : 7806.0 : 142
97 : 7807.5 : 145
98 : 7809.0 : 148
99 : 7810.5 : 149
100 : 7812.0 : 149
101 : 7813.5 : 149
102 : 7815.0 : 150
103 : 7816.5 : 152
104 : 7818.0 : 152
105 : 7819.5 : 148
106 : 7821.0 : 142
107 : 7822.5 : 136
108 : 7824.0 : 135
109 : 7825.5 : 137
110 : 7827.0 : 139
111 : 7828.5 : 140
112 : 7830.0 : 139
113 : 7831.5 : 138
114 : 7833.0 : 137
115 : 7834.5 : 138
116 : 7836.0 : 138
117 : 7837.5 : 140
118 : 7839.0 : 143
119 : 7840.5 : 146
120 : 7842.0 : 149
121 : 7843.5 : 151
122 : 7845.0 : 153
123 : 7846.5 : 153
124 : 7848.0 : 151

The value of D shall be 7687.5 Angstrom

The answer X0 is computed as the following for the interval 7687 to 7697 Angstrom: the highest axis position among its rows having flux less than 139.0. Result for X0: 7690.5 Angstrom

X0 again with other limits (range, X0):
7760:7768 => 7762.5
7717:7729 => 7728.0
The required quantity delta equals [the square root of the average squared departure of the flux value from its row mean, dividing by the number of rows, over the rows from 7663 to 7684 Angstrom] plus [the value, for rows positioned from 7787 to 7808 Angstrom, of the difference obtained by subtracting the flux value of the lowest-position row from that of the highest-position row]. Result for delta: 12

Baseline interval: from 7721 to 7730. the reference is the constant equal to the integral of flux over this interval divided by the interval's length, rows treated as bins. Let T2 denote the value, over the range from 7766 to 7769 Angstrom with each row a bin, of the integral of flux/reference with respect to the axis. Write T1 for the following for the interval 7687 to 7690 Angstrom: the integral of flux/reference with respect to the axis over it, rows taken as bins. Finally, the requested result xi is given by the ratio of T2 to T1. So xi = 1.09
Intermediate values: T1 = 2.97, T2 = 3.25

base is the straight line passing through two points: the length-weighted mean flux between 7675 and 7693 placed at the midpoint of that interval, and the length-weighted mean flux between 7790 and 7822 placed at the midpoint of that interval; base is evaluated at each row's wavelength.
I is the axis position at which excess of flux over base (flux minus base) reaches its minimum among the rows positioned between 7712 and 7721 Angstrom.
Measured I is 7720.5 Angstrom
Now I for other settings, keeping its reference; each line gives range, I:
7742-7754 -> 7753.5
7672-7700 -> 7687.5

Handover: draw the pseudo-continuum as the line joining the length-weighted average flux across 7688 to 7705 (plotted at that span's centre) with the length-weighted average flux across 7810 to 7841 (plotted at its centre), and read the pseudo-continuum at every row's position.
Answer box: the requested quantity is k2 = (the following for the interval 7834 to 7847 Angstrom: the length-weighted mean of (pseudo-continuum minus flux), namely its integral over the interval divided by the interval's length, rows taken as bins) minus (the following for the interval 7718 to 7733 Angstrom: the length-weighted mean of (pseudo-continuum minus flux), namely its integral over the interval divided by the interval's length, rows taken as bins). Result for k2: -13.2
